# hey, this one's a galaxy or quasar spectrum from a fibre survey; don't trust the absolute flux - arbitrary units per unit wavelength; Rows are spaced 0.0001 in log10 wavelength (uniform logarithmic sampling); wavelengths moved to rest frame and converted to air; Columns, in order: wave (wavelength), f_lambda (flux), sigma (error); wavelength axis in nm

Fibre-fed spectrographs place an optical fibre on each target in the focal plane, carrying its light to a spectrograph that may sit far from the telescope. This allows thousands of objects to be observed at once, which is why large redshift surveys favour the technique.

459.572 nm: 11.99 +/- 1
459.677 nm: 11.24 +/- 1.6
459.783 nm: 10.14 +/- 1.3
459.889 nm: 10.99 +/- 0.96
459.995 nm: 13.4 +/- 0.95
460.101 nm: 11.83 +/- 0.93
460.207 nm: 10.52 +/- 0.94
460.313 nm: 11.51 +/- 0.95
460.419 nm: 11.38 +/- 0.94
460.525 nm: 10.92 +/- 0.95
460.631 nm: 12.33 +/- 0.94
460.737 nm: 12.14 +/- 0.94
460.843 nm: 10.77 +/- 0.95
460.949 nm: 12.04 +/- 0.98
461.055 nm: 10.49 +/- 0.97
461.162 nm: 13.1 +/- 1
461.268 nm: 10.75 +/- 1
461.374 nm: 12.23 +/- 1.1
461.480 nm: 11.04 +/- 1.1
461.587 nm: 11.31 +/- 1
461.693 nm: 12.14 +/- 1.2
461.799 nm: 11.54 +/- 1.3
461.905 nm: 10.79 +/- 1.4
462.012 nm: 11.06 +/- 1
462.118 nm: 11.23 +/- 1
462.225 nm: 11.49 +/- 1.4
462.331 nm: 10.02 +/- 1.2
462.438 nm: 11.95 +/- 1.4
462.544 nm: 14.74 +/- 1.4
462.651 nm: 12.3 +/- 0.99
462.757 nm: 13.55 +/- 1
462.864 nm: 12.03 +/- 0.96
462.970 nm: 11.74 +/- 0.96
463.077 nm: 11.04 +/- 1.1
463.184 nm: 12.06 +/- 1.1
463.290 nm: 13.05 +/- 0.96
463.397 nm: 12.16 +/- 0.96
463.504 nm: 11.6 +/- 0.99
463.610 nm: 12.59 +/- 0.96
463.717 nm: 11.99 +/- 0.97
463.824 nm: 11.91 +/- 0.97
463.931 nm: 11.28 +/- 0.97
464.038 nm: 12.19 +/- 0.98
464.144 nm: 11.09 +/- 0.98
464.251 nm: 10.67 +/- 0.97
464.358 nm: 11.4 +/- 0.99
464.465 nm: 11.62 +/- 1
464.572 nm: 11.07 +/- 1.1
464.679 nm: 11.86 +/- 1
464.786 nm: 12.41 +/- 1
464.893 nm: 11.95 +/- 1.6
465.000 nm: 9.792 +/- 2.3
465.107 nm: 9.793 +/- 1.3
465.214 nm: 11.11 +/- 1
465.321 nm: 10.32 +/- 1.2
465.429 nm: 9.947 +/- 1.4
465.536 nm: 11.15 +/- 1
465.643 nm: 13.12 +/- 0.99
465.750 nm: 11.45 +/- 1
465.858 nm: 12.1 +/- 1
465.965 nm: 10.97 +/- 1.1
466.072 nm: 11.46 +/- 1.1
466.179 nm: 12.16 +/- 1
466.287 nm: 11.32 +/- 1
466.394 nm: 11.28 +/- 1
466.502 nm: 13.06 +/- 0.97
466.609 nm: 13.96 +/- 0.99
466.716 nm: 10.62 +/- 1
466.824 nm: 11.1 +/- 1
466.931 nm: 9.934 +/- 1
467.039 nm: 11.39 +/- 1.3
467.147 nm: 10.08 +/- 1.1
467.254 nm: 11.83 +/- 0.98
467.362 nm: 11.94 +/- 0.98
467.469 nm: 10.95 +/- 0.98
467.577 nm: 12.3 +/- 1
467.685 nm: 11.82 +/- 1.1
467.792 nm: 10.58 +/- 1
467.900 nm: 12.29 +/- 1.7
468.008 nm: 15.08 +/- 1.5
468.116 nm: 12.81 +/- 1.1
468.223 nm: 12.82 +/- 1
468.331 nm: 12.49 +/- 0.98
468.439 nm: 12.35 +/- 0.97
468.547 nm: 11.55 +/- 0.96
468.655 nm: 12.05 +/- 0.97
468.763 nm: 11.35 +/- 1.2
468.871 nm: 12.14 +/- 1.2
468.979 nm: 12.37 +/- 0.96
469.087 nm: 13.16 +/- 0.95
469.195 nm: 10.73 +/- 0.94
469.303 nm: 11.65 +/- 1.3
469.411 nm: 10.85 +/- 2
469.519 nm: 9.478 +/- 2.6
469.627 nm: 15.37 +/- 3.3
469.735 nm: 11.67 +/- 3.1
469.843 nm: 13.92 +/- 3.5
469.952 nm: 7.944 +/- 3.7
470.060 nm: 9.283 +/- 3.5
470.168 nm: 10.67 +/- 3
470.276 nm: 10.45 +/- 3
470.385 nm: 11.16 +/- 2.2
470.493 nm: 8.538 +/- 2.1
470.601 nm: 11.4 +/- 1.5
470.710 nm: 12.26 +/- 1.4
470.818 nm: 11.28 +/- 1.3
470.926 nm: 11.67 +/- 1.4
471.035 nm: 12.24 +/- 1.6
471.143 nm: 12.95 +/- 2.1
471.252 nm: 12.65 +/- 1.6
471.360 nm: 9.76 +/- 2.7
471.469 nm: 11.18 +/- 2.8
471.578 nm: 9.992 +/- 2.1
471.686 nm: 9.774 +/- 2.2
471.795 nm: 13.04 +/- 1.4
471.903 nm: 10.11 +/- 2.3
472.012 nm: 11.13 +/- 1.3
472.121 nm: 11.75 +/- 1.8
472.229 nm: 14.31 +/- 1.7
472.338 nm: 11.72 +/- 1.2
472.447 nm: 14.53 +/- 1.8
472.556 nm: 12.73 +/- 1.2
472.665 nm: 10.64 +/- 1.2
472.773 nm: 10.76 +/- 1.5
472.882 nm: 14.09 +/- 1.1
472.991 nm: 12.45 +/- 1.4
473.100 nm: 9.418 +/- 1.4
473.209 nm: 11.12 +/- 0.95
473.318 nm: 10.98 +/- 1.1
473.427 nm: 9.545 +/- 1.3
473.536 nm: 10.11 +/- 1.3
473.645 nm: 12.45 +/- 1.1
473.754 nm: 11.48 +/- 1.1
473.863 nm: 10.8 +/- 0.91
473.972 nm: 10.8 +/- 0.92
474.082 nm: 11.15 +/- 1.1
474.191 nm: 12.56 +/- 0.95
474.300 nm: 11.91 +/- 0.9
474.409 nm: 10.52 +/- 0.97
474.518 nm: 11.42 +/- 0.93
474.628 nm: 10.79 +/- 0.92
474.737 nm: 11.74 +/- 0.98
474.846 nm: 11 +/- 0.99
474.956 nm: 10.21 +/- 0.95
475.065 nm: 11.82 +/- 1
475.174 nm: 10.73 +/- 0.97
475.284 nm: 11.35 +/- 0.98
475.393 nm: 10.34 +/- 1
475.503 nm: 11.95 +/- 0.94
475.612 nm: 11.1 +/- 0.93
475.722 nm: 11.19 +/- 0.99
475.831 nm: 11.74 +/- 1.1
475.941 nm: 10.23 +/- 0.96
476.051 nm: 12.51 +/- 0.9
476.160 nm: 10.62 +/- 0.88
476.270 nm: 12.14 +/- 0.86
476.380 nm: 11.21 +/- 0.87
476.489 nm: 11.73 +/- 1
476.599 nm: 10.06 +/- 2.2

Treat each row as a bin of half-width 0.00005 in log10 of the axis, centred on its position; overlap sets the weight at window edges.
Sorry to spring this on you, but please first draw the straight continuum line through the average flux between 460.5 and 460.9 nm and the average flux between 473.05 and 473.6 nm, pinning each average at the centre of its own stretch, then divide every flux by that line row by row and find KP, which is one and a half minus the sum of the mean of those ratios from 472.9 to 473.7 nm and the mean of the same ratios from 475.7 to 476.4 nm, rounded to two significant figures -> -0.71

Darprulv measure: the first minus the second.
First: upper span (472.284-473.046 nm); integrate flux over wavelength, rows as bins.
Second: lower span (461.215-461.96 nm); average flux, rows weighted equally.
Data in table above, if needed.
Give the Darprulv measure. -1.94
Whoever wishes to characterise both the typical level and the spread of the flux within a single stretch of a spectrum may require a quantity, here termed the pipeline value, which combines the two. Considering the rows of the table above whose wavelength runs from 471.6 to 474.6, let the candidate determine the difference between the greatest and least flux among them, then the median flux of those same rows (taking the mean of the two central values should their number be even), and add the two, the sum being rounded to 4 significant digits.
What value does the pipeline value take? 16.26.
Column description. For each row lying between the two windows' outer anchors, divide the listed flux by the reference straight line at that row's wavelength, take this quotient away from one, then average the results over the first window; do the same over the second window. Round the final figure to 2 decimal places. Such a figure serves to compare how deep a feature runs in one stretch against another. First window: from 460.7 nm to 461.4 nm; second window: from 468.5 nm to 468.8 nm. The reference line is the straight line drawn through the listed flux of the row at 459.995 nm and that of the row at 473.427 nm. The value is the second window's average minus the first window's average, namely -0.18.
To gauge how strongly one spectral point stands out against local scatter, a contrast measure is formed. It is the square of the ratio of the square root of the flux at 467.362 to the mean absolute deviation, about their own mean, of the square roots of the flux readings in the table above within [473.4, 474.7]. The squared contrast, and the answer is 1083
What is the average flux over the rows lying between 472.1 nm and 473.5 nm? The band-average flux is 11.8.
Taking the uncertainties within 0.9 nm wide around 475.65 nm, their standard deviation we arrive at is 0.06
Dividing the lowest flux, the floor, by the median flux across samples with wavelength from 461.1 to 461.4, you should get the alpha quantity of 0.88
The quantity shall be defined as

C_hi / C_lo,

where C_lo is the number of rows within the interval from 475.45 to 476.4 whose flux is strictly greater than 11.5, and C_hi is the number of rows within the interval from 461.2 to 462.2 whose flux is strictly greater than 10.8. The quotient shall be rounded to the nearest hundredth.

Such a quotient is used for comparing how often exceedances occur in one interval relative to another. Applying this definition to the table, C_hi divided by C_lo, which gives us 1.75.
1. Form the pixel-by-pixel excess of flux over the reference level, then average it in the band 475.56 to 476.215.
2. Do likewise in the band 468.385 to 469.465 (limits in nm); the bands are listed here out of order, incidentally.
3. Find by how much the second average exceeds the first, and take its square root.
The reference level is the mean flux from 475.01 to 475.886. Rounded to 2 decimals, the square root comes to 0.77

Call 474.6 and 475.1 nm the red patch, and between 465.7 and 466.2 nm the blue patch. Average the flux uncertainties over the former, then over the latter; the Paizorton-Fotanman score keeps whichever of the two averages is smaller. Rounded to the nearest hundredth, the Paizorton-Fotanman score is 0.97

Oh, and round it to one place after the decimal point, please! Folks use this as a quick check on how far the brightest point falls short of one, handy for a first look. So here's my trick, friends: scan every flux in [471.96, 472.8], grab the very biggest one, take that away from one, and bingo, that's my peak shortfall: -13.5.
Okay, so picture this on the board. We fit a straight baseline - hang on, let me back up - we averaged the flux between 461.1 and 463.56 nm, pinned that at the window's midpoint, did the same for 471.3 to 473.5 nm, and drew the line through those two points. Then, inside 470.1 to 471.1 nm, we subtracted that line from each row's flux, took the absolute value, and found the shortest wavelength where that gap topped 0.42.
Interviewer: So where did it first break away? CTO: 470.168 nm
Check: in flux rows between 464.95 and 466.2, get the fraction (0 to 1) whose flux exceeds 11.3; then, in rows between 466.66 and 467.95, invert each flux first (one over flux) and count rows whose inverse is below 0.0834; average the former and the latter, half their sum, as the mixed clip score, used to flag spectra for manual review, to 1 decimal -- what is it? 1.2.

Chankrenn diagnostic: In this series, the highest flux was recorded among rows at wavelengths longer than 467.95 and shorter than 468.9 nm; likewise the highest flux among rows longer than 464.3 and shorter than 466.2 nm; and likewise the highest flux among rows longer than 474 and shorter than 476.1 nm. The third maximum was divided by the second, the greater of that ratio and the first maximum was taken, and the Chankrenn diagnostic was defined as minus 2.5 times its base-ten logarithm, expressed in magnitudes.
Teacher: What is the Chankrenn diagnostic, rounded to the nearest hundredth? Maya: -2.95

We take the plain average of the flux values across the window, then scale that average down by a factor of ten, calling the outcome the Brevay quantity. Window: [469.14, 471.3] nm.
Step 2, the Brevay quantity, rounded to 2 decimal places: 1.13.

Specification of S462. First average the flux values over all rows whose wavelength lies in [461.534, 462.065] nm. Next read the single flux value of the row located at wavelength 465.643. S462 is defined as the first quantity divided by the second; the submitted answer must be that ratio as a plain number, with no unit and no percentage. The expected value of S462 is 0.87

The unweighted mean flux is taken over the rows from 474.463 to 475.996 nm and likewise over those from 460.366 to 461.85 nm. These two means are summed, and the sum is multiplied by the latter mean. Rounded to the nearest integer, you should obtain 263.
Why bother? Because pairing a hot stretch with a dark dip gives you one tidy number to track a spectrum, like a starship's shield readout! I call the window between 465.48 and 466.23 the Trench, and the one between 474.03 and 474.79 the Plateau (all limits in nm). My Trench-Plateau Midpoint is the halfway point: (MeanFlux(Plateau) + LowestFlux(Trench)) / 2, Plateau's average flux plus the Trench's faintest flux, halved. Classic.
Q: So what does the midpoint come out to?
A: 11.2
